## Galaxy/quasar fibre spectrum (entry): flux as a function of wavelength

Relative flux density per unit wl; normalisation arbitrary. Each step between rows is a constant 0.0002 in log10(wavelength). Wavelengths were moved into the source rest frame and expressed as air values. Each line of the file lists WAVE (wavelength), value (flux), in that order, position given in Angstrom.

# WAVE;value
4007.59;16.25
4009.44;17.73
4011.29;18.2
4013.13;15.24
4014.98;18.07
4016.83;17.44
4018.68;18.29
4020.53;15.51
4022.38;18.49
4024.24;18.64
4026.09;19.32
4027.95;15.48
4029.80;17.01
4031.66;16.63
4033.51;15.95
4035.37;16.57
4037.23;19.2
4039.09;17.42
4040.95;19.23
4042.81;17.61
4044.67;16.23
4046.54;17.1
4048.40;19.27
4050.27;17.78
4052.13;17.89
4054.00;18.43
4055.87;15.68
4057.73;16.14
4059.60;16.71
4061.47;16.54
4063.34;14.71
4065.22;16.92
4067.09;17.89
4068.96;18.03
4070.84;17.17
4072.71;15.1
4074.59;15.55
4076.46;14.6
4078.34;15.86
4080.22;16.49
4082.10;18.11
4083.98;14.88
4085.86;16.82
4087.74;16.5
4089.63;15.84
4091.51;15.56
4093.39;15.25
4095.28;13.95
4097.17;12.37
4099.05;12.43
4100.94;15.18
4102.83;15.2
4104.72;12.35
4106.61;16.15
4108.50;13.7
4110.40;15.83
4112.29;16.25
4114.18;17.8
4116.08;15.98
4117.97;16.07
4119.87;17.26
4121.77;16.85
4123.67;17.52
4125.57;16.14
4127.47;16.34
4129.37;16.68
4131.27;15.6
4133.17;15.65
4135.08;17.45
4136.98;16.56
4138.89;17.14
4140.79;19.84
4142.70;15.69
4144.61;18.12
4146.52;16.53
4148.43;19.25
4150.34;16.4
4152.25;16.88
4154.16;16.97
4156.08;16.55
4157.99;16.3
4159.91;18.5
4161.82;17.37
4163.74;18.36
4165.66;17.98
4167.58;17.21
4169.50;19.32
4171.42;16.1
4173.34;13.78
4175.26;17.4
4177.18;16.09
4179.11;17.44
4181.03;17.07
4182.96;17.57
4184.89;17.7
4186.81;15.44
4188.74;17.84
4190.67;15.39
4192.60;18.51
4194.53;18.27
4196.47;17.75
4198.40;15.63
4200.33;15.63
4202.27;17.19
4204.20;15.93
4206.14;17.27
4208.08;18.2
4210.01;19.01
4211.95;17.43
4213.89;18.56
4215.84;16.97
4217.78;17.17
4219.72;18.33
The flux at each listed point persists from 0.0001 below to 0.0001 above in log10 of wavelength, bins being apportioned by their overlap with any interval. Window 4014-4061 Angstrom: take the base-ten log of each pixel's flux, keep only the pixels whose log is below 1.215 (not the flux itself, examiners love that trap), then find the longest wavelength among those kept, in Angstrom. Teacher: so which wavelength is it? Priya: 4057.73 Angstrom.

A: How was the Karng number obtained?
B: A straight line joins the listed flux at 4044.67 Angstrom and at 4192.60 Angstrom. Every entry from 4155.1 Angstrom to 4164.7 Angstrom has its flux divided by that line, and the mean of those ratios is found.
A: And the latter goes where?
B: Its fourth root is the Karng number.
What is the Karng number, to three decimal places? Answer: 0.992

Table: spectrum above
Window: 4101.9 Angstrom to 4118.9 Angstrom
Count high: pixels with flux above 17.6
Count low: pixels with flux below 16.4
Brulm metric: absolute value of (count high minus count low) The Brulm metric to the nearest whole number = 7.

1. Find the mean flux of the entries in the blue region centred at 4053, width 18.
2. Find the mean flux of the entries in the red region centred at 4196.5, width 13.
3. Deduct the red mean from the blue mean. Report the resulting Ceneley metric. 0.27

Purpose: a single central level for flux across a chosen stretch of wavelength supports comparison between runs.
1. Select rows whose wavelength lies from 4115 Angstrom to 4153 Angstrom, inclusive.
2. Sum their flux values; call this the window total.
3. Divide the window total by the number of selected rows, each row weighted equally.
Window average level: 16.9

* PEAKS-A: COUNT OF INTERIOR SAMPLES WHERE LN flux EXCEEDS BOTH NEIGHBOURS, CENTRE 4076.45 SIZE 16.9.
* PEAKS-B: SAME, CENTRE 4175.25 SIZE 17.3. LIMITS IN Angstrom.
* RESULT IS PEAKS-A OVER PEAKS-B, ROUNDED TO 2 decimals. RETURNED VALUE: 0.67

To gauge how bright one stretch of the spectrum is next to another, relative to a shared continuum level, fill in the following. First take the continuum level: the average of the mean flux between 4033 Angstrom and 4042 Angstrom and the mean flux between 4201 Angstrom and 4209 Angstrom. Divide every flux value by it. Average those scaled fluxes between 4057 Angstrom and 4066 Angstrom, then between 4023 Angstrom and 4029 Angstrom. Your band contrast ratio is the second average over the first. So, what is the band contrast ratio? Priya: 1.10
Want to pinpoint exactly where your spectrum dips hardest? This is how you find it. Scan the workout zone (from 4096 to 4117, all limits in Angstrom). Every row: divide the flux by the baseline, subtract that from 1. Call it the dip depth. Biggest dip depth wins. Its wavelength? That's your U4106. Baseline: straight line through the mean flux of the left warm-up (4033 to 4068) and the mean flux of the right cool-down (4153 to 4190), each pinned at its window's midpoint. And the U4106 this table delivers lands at 4104.72 Angstrom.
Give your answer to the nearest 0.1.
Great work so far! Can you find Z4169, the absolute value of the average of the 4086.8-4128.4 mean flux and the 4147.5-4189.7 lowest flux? 14.6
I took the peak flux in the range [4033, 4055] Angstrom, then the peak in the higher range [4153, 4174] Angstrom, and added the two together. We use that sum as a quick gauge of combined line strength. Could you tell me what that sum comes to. 38.6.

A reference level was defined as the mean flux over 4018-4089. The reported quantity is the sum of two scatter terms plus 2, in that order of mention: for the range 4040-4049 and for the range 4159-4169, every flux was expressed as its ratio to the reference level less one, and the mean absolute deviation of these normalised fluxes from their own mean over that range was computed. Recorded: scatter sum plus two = 2.09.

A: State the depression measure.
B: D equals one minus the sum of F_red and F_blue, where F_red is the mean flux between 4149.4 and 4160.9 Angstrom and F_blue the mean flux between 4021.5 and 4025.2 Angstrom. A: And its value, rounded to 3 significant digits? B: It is -34.5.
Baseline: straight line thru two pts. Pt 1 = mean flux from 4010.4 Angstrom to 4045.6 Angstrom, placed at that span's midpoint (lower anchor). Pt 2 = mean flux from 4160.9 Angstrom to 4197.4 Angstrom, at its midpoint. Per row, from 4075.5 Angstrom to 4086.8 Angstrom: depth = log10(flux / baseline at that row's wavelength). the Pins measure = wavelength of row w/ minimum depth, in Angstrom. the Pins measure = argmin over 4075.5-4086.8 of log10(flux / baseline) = 4076.46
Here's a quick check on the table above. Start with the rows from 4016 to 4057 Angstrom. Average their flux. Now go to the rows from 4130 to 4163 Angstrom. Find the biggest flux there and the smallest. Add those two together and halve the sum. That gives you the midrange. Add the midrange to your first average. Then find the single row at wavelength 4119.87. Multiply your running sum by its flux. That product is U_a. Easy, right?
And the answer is 608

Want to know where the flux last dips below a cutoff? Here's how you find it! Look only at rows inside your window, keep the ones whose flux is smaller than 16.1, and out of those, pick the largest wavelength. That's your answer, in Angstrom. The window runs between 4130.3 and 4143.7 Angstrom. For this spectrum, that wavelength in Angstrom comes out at 4142.70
